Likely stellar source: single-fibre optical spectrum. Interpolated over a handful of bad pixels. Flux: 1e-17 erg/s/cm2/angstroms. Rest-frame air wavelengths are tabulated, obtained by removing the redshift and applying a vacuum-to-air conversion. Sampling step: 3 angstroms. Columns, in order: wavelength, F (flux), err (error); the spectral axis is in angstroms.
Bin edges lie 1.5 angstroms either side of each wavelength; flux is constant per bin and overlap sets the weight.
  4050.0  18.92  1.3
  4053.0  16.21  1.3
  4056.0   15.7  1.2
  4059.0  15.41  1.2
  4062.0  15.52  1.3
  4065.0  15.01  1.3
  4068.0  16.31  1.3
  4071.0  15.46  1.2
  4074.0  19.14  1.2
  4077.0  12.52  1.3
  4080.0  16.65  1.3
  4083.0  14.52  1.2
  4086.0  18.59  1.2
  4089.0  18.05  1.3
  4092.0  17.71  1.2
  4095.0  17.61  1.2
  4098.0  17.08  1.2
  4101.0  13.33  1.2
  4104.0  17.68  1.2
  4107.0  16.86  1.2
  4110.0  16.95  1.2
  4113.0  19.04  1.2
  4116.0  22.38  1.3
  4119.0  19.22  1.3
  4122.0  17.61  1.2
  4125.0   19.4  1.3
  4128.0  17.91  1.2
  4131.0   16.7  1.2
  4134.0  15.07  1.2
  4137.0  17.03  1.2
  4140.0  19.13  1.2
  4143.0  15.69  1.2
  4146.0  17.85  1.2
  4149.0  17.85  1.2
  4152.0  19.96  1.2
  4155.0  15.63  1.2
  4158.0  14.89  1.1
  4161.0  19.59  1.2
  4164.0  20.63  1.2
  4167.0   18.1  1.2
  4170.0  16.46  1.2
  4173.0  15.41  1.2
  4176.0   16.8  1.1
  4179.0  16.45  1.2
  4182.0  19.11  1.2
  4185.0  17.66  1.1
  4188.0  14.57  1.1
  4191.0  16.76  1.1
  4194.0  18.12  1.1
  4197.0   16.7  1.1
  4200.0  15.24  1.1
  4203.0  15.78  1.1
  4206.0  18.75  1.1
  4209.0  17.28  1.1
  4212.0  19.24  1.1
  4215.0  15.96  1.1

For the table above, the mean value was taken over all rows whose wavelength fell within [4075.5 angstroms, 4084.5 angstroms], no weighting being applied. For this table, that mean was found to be 14.6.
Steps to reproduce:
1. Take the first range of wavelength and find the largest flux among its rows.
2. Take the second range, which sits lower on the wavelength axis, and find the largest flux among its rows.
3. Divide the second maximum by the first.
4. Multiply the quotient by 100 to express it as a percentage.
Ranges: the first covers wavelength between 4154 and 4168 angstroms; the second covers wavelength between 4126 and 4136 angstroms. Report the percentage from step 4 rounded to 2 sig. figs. 87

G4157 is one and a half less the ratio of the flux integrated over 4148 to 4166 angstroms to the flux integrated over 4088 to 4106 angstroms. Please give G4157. 0.43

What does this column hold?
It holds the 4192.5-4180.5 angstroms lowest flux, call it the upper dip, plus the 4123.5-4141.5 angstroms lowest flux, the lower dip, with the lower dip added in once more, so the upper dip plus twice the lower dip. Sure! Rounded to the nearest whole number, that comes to 45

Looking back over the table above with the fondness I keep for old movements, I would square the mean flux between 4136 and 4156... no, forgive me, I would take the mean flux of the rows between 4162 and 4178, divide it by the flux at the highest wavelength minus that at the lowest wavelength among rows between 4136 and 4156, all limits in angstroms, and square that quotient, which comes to 156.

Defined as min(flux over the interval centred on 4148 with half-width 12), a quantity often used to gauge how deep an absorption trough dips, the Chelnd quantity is 14.89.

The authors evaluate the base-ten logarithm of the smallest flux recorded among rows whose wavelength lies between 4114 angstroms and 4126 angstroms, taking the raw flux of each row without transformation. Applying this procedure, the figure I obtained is 1.25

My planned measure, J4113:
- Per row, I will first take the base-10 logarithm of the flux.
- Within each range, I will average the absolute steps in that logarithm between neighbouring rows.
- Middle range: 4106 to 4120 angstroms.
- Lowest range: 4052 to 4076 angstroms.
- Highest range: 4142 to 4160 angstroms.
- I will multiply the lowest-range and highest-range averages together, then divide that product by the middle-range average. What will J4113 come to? 0.027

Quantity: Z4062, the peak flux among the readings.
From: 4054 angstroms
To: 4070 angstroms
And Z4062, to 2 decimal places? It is 16.31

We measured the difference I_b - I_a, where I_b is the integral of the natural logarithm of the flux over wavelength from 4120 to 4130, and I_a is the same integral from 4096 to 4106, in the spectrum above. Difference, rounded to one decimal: 1.3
